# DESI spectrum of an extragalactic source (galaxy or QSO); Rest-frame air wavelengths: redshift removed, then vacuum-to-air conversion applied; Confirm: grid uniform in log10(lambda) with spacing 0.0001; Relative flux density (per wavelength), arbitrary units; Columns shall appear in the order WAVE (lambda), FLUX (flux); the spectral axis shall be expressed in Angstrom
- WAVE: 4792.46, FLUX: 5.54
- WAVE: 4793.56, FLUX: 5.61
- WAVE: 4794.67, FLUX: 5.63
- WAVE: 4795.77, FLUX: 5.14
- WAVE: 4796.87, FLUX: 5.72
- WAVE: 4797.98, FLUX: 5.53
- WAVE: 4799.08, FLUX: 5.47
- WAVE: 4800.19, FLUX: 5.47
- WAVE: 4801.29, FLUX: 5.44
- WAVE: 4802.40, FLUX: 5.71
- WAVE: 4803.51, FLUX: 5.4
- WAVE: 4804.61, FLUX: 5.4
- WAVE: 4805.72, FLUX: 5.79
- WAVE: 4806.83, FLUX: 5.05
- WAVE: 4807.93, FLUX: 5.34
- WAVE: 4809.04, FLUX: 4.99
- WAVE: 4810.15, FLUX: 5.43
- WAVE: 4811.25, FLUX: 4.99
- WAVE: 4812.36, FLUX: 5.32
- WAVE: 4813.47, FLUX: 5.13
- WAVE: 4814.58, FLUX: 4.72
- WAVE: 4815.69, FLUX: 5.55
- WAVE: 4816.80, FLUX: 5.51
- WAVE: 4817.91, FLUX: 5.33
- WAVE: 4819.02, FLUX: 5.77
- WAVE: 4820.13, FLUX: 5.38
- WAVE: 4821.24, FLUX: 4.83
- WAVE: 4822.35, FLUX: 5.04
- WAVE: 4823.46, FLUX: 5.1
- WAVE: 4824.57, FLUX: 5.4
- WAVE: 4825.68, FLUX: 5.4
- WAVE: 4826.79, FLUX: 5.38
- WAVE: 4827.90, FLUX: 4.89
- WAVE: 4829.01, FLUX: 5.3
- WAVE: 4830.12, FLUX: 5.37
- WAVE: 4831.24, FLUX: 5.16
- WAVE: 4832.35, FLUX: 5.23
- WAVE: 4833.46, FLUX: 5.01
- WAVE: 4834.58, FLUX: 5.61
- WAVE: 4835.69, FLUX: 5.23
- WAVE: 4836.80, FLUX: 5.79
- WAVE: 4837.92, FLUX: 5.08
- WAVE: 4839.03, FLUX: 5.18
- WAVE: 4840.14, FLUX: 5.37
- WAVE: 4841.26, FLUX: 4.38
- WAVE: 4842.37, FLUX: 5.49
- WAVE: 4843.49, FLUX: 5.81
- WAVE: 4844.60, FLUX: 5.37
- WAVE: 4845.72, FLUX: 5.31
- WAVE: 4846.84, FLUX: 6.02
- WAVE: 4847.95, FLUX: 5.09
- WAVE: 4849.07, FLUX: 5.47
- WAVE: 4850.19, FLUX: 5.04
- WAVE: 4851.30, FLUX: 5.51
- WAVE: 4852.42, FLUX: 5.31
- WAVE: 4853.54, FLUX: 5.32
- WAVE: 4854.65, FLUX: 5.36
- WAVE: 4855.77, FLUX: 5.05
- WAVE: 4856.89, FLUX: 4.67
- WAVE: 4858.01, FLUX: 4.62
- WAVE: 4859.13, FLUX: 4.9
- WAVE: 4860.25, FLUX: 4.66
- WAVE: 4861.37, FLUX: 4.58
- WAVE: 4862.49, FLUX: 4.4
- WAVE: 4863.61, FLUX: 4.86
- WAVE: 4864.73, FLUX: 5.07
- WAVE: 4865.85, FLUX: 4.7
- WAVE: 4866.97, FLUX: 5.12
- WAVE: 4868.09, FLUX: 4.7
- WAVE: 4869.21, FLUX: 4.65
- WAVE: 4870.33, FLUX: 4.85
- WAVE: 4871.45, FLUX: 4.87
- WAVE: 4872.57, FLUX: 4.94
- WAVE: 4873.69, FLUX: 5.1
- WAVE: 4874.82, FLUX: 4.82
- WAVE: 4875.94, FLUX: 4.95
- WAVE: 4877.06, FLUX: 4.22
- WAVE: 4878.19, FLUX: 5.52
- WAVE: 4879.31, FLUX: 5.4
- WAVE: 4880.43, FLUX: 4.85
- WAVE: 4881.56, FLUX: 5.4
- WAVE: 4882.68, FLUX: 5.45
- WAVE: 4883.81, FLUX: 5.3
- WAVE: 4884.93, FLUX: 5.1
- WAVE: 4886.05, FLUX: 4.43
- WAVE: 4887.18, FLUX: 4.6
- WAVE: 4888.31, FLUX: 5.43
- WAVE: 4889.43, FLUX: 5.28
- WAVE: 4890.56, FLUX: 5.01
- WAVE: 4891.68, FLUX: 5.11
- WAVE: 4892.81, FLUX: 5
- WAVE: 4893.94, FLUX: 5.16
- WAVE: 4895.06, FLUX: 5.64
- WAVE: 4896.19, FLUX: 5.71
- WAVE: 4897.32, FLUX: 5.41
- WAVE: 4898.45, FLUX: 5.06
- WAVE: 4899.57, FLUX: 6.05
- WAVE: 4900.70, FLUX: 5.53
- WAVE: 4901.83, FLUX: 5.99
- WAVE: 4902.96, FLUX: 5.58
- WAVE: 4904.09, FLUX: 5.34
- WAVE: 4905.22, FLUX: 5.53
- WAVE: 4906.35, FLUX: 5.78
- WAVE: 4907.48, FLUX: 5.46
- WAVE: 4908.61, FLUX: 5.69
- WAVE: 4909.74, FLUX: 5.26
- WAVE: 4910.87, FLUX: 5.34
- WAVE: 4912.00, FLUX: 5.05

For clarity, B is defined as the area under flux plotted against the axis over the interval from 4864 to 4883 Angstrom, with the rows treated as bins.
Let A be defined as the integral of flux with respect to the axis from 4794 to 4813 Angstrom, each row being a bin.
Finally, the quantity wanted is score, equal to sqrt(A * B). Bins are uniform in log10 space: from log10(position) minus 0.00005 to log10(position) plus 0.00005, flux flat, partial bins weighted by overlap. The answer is 98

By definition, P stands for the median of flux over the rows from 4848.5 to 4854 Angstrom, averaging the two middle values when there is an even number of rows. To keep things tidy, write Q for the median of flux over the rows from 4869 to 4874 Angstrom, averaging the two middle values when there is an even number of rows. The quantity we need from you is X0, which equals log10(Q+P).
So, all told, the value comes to 1.008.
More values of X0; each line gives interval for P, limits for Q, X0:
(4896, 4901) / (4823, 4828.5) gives 1.038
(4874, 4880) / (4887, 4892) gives 1.003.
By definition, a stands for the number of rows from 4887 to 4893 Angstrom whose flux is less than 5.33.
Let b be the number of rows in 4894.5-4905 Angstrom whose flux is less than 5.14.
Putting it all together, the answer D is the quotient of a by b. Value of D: 5.0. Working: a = 5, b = 1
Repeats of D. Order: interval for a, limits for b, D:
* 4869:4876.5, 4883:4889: 2.3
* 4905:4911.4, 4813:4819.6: 0.5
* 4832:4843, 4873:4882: 1.2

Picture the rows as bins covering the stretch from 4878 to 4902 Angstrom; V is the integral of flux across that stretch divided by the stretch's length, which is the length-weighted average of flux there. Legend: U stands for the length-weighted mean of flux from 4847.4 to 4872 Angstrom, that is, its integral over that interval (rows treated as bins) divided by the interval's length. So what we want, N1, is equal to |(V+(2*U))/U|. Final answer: 3.07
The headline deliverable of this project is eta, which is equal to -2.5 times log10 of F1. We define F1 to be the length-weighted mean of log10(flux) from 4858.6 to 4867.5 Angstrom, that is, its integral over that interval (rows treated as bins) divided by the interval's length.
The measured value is 0.420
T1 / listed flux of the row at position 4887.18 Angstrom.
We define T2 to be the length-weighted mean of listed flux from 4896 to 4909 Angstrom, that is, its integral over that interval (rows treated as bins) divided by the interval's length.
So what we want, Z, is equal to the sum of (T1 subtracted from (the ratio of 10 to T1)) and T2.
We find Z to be 3.2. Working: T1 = 4.6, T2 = 5.59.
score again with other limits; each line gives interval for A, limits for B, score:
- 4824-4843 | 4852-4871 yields 96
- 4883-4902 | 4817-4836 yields 100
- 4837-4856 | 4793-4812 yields 102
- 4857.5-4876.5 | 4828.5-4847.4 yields 96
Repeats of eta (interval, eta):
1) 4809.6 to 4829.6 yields 0.357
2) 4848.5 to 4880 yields 0.397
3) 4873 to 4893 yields 0.384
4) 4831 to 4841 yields 0.354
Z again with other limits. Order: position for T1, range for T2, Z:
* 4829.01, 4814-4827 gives 1.9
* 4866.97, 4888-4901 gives 2.2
